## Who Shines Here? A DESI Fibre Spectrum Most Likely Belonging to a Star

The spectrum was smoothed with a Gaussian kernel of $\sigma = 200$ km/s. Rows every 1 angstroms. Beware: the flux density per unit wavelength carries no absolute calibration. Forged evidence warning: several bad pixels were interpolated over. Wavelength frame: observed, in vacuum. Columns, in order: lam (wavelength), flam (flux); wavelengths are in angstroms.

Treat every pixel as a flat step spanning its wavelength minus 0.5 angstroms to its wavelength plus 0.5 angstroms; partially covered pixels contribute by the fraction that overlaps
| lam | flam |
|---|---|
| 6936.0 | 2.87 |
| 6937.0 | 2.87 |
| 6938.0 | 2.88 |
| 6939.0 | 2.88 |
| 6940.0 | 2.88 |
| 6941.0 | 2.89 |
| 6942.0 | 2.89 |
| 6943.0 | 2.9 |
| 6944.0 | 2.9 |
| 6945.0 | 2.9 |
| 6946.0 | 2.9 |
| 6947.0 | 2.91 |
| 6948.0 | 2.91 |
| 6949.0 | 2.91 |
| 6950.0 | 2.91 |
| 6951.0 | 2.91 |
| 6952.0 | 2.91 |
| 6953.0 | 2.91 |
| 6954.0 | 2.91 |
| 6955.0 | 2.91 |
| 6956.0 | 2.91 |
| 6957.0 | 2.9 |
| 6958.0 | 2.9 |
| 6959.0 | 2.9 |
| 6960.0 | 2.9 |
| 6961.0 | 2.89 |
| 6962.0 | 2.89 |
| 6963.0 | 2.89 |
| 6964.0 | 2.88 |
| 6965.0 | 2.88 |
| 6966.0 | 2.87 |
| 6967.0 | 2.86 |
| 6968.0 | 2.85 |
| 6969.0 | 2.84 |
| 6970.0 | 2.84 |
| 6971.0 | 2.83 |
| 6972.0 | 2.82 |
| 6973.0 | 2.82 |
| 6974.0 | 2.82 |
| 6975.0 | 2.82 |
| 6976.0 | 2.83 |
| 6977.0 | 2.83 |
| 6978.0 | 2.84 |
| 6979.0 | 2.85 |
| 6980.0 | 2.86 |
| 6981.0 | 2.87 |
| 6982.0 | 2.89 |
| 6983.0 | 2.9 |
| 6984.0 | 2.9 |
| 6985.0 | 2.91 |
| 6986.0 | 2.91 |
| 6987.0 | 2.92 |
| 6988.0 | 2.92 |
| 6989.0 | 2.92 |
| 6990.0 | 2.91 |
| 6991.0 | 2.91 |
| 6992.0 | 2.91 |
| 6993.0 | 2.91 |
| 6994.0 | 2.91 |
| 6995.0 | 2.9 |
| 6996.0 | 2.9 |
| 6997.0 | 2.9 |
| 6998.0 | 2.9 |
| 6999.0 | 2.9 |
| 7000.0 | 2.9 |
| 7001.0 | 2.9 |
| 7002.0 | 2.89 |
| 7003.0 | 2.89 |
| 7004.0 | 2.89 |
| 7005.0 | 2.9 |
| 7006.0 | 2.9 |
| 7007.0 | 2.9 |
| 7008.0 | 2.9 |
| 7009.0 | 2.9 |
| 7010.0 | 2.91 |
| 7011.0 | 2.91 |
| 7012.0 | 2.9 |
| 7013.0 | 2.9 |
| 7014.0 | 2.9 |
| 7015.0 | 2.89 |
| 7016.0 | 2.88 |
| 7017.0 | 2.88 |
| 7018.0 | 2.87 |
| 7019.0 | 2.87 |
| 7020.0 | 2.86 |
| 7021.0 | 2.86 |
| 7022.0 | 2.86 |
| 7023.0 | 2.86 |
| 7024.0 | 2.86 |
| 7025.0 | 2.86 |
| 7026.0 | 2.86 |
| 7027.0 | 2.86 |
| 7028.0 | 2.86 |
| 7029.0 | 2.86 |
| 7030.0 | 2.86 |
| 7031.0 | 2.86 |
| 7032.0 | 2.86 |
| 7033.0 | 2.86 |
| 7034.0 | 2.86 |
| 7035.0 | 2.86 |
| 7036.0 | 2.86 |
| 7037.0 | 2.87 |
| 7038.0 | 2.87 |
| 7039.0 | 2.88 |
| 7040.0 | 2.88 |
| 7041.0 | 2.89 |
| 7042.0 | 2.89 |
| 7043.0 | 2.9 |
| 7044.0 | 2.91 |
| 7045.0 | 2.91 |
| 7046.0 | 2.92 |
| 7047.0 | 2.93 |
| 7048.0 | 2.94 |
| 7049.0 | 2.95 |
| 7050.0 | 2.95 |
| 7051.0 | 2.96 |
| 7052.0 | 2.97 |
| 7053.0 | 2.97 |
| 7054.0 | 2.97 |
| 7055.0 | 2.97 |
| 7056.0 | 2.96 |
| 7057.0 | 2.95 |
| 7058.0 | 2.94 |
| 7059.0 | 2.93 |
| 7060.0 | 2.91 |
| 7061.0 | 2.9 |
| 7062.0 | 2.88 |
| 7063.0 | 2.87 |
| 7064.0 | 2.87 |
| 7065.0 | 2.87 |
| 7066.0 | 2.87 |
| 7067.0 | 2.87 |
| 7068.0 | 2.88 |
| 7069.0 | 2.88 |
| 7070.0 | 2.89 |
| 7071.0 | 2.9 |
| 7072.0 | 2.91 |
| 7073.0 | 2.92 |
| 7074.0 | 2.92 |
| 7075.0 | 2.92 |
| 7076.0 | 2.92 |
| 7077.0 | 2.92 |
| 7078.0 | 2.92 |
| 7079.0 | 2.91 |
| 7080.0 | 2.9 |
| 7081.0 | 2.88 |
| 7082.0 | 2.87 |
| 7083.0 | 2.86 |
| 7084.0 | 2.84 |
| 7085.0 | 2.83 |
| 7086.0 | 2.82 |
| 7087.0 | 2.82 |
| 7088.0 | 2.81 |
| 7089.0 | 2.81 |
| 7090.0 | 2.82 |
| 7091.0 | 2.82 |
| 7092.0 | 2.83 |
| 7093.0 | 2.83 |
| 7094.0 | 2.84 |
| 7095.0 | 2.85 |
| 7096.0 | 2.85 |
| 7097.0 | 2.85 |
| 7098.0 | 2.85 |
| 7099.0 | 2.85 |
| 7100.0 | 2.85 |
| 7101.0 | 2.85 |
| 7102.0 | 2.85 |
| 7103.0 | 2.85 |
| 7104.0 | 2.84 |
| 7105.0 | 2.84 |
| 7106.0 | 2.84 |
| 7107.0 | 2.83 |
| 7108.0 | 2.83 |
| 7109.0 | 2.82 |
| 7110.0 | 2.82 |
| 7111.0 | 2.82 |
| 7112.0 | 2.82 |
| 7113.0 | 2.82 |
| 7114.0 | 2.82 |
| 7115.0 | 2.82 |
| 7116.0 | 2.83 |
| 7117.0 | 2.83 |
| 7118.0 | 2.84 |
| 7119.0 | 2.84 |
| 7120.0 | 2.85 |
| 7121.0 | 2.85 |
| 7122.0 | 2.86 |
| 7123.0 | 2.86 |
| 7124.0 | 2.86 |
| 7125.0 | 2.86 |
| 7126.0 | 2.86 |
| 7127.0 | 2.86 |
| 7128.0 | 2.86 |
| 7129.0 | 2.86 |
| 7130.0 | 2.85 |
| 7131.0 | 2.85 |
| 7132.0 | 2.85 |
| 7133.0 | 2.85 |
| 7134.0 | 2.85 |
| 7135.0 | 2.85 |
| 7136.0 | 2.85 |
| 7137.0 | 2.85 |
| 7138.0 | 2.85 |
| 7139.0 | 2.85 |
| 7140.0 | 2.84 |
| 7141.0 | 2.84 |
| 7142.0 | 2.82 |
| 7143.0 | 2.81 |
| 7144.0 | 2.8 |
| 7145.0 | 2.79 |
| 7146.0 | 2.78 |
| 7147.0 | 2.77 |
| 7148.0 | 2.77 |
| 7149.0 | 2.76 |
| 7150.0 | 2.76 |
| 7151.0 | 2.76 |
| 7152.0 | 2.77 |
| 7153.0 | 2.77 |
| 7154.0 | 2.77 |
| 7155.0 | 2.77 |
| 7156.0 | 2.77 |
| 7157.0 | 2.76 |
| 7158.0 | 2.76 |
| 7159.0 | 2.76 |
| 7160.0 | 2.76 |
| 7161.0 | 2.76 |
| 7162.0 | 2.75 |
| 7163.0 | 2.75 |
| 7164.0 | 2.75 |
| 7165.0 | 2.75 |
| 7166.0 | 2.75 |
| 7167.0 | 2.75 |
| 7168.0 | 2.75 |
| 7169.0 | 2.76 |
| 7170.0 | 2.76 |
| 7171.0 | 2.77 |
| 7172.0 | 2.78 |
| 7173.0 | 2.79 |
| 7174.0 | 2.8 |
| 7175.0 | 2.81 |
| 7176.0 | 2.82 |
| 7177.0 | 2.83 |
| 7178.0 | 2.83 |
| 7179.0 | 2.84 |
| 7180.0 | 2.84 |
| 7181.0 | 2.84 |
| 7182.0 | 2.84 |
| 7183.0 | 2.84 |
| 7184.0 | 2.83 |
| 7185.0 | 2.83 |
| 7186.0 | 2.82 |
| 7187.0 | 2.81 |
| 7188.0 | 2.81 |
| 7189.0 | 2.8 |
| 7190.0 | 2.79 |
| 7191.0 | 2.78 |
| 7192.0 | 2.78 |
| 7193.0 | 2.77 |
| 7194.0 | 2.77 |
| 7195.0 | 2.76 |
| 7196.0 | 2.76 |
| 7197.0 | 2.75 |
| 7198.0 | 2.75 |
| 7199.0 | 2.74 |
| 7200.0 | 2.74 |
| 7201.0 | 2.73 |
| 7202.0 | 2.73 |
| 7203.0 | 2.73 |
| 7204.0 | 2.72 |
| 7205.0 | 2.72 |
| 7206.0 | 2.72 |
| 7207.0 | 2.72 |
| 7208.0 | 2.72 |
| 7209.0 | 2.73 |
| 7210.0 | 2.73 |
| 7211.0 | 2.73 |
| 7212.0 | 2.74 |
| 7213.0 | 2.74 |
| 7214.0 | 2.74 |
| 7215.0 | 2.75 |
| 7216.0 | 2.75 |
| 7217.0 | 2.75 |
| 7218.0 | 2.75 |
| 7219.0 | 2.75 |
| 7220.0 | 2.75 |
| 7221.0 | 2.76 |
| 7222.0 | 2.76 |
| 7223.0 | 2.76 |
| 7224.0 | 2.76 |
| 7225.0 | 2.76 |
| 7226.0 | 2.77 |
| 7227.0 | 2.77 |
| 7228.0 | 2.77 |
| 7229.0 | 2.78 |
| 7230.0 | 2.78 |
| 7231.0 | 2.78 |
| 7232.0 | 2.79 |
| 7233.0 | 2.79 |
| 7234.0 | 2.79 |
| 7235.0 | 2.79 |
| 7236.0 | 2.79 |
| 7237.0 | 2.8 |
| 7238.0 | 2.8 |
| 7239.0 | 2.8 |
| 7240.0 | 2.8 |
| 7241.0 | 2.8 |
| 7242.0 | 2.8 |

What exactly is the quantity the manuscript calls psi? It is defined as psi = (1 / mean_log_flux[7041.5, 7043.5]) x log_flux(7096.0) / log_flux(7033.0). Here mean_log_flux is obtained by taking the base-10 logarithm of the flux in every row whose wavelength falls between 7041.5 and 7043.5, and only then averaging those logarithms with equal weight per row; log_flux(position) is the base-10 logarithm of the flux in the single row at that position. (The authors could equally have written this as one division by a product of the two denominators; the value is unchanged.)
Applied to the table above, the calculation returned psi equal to 2.16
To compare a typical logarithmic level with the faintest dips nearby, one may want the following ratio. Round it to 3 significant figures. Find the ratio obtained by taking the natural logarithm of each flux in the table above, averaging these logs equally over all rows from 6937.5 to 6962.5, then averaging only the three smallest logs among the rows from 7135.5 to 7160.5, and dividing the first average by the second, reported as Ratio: 1.05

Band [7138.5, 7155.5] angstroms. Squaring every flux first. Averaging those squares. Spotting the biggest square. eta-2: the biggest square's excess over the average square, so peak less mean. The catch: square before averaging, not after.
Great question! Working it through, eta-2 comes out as 0.34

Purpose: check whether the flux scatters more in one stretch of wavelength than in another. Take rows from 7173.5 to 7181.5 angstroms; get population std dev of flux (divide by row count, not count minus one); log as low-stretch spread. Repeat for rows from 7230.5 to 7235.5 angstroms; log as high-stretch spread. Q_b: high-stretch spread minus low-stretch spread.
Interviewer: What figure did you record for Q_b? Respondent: -0.0101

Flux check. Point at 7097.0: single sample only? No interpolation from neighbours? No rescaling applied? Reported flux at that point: 2.85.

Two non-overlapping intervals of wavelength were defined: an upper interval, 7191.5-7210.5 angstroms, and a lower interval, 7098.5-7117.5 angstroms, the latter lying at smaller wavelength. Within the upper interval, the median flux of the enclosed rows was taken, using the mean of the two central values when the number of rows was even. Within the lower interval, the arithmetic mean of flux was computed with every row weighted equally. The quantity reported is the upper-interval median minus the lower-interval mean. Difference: -0.10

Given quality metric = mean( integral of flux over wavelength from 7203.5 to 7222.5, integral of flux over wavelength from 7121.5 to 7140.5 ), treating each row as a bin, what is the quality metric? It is 53.1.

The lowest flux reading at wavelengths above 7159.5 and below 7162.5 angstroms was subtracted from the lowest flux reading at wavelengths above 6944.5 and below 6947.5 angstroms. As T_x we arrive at 0.15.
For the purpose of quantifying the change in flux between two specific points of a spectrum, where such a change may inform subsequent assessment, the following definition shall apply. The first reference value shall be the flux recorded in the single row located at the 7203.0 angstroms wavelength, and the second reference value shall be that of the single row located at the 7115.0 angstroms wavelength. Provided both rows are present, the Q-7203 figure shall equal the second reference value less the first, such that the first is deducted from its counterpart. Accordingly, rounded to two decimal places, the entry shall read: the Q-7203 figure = 0.09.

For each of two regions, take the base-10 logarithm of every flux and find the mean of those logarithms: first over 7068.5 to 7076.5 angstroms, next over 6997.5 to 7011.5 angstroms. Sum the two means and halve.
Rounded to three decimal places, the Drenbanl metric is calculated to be 0.463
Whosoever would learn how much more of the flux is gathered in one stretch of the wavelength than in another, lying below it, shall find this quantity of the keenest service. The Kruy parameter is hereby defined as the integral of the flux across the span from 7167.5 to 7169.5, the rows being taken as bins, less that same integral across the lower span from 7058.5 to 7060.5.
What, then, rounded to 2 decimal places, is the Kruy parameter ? -0.33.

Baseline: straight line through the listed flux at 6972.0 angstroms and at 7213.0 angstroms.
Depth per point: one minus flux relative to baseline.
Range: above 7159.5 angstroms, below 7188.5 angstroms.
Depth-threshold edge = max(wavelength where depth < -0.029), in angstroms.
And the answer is 7185.0 angstroms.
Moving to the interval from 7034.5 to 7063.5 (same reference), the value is 7062.0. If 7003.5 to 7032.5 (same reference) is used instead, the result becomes 7015.0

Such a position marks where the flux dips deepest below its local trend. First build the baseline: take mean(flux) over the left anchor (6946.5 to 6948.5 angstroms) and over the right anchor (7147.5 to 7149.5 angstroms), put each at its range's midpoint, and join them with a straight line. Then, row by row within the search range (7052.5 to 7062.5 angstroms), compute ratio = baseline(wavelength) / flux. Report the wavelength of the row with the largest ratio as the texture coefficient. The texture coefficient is 7062.0 angstroms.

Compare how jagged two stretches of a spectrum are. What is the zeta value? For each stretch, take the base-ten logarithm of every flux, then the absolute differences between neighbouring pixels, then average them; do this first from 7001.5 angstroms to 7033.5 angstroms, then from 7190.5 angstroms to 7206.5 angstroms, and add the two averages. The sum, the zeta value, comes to 0.0010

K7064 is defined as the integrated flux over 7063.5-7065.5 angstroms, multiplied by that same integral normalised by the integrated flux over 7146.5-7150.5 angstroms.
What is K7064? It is 3.0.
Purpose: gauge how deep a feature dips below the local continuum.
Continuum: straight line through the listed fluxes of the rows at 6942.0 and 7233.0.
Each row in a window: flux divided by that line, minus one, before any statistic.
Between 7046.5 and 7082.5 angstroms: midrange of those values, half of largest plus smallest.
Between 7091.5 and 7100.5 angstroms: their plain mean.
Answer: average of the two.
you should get 0.014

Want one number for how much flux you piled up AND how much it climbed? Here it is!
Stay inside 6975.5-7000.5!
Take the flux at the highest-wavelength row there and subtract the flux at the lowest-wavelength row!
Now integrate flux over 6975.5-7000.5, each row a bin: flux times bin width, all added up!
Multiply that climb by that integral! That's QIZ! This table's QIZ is 5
